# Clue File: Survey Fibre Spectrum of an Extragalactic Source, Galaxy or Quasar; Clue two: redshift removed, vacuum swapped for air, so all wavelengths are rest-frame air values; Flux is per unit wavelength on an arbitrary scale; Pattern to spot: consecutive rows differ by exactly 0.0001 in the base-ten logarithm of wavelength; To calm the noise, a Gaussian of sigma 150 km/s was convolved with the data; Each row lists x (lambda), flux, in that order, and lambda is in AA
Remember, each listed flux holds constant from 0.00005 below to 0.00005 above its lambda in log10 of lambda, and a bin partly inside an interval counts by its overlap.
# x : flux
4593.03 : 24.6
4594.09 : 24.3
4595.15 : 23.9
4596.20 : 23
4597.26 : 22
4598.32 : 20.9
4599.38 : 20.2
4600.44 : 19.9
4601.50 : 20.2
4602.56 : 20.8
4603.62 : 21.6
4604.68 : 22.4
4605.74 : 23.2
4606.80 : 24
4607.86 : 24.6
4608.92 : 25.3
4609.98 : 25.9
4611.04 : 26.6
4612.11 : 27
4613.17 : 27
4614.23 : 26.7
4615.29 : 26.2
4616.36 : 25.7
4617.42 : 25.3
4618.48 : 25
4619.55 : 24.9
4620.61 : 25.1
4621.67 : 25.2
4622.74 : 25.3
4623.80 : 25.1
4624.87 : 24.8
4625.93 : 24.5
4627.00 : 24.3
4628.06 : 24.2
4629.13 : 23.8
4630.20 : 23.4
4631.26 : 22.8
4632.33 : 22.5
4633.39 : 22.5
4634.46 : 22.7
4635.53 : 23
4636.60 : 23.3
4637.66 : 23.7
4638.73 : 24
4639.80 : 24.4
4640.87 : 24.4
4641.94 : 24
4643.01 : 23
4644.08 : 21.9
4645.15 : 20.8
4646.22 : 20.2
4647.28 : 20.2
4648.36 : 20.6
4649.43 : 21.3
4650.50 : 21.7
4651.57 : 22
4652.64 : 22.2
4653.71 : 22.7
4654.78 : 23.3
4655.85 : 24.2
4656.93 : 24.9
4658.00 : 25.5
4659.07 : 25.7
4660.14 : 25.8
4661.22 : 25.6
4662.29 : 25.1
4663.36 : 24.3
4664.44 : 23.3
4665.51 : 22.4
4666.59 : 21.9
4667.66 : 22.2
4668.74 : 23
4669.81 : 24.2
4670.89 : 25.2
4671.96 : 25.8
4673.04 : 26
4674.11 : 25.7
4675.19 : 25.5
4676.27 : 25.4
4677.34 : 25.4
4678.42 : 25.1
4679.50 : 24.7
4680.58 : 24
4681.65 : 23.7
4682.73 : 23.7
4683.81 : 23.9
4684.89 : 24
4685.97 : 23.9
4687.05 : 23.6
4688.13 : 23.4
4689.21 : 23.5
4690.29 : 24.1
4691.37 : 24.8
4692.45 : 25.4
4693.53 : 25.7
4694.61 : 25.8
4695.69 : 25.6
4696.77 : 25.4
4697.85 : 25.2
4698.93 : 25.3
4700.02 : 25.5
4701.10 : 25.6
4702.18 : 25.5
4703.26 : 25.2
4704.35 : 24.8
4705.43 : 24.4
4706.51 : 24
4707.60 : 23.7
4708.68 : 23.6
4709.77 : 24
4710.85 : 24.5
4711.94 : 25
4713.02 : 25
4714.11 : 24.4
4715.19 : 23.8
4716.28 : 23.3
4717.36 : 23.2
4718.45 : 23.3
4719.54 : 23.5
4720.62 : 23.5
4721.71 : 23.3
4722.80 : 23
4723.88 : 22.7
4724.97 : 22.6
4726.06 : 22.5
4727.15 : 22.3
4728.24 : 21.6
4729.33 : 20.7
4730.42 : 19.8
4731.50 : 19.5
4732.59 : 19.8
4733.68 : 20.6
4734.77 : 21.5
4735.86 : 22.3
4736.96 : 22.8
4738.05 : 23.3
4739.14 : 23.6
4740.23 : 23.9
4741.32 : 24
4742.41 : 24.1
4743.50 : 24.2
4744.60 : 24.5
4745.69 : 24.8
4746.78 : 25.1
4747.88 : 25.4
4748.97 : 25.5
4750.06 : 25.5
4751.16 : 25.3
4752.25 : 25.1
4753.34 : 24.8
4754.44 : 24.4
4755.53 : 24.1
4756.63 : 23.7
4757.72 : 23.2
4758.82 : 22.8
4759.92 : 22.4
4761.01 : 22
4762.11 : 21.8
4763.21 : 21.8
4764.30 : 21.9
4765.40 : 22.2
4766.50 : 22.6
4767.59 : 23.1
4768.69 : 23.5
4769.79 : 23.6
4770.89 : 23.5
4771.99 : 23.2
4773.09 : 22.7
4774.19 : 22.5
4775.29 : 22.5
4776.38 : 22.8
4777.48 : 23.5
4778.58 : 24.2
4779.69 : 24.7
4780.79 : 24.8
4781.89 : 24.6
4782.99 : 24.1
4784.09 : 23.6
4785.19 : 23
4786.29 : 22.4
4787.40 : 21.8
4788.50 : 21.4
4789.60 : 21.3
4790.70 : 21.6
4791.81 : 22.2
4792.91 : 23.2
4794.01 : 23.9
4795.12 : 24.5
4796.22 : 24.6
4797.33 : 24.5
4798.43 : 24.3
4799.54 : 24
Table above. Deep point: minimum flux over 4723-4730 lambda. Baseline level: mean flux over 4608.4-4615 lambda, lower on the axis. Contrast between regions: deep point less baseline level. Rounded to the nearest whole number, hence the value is -6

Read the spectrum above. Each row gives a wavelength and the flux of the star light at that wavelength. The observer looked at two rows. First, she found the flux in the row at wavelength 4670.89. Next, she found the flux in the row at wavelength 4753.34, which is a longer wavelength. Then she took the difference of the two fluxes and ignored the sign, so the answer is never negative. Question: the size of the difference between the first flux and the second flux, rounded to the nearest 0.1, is 0.4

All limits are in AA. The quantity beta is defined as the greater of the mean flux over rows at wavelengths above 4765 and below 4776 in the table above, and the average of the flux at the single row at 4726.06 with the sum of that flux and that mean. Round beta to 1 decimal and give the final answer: 34.0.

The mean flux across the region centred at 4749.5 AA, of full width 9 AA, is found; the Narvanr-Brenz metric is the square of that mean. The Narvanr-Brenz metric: 634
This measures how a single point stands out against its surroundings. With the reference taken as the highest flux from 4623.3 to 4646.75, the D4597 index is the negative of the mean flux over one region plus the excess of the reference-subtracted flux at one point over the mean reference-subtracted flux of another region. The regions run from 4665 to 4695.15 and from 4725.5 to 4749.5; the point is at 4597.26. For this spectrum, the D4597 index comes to -25.2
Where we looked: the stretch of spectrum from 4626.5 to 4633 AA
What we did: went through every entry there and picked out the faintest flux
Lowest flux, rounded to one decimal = 22.5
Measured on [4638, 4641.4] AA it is 24.0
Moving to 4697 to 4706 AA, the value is 24.4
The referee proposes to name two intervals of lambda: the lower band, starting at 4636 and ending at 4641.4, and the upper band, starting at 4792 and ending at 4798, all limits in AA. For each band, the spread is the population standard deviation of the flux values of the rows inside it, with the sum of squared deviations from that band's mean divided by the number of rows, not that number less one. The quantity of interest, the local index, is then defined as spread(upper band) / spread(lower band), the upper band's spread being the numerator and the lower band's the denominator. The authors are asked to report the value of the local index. 1.3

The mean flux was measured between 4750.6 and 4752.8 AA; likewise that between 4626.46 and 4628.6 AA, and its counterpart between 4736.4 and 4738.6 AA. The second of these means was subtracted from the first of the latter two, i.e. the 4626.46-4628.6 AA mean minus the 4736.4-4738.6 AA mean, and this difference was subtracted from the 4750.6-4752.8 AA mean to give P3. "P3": 24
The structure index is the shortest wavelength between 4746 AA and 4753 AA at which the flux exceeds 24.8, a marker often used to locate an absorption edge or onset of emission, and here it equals 4746.78 AA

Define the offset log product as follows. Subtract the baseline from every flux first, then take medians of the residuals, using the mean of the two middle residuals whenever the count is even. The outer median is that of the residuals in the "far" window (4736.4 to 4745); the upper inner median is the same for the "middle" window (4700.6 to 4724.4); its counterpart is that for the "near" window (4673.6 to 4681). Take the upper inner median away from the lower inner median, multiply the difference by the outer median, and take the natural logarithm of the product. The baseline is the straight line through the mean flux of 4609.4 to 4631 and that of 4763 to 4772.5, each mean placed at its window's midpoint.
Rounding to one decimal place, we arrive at -0.5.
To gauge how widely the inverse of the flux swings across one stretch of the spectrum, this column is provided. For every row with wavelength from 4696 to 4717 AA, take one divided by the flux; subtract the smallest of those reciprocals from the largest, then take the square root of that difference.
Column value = 0.062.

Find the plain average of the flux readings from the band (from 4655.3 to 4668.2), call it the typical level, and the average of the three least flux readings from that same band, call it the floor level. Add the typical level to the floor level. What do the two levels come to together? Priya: 46.4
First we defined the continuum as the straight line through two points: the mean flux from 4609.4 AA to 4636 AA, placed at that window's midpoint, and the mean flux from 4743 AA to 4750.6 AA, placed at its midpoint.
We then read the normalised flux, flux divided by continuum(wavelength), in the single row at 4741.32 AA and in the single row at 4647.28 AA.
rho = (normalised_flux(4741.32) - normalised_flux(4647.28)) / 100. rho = 0.0015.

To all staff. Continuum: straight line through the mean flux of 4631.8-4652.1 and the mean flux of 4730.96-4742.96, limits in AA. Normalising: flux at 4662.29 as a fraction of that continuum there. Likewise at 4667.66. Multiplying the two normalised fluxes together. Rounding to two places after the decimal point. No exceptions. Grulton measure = 1.11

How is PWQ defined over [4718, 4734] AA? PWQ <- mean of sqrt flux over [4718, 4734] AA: 4.68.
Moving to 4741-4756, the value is 4.98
